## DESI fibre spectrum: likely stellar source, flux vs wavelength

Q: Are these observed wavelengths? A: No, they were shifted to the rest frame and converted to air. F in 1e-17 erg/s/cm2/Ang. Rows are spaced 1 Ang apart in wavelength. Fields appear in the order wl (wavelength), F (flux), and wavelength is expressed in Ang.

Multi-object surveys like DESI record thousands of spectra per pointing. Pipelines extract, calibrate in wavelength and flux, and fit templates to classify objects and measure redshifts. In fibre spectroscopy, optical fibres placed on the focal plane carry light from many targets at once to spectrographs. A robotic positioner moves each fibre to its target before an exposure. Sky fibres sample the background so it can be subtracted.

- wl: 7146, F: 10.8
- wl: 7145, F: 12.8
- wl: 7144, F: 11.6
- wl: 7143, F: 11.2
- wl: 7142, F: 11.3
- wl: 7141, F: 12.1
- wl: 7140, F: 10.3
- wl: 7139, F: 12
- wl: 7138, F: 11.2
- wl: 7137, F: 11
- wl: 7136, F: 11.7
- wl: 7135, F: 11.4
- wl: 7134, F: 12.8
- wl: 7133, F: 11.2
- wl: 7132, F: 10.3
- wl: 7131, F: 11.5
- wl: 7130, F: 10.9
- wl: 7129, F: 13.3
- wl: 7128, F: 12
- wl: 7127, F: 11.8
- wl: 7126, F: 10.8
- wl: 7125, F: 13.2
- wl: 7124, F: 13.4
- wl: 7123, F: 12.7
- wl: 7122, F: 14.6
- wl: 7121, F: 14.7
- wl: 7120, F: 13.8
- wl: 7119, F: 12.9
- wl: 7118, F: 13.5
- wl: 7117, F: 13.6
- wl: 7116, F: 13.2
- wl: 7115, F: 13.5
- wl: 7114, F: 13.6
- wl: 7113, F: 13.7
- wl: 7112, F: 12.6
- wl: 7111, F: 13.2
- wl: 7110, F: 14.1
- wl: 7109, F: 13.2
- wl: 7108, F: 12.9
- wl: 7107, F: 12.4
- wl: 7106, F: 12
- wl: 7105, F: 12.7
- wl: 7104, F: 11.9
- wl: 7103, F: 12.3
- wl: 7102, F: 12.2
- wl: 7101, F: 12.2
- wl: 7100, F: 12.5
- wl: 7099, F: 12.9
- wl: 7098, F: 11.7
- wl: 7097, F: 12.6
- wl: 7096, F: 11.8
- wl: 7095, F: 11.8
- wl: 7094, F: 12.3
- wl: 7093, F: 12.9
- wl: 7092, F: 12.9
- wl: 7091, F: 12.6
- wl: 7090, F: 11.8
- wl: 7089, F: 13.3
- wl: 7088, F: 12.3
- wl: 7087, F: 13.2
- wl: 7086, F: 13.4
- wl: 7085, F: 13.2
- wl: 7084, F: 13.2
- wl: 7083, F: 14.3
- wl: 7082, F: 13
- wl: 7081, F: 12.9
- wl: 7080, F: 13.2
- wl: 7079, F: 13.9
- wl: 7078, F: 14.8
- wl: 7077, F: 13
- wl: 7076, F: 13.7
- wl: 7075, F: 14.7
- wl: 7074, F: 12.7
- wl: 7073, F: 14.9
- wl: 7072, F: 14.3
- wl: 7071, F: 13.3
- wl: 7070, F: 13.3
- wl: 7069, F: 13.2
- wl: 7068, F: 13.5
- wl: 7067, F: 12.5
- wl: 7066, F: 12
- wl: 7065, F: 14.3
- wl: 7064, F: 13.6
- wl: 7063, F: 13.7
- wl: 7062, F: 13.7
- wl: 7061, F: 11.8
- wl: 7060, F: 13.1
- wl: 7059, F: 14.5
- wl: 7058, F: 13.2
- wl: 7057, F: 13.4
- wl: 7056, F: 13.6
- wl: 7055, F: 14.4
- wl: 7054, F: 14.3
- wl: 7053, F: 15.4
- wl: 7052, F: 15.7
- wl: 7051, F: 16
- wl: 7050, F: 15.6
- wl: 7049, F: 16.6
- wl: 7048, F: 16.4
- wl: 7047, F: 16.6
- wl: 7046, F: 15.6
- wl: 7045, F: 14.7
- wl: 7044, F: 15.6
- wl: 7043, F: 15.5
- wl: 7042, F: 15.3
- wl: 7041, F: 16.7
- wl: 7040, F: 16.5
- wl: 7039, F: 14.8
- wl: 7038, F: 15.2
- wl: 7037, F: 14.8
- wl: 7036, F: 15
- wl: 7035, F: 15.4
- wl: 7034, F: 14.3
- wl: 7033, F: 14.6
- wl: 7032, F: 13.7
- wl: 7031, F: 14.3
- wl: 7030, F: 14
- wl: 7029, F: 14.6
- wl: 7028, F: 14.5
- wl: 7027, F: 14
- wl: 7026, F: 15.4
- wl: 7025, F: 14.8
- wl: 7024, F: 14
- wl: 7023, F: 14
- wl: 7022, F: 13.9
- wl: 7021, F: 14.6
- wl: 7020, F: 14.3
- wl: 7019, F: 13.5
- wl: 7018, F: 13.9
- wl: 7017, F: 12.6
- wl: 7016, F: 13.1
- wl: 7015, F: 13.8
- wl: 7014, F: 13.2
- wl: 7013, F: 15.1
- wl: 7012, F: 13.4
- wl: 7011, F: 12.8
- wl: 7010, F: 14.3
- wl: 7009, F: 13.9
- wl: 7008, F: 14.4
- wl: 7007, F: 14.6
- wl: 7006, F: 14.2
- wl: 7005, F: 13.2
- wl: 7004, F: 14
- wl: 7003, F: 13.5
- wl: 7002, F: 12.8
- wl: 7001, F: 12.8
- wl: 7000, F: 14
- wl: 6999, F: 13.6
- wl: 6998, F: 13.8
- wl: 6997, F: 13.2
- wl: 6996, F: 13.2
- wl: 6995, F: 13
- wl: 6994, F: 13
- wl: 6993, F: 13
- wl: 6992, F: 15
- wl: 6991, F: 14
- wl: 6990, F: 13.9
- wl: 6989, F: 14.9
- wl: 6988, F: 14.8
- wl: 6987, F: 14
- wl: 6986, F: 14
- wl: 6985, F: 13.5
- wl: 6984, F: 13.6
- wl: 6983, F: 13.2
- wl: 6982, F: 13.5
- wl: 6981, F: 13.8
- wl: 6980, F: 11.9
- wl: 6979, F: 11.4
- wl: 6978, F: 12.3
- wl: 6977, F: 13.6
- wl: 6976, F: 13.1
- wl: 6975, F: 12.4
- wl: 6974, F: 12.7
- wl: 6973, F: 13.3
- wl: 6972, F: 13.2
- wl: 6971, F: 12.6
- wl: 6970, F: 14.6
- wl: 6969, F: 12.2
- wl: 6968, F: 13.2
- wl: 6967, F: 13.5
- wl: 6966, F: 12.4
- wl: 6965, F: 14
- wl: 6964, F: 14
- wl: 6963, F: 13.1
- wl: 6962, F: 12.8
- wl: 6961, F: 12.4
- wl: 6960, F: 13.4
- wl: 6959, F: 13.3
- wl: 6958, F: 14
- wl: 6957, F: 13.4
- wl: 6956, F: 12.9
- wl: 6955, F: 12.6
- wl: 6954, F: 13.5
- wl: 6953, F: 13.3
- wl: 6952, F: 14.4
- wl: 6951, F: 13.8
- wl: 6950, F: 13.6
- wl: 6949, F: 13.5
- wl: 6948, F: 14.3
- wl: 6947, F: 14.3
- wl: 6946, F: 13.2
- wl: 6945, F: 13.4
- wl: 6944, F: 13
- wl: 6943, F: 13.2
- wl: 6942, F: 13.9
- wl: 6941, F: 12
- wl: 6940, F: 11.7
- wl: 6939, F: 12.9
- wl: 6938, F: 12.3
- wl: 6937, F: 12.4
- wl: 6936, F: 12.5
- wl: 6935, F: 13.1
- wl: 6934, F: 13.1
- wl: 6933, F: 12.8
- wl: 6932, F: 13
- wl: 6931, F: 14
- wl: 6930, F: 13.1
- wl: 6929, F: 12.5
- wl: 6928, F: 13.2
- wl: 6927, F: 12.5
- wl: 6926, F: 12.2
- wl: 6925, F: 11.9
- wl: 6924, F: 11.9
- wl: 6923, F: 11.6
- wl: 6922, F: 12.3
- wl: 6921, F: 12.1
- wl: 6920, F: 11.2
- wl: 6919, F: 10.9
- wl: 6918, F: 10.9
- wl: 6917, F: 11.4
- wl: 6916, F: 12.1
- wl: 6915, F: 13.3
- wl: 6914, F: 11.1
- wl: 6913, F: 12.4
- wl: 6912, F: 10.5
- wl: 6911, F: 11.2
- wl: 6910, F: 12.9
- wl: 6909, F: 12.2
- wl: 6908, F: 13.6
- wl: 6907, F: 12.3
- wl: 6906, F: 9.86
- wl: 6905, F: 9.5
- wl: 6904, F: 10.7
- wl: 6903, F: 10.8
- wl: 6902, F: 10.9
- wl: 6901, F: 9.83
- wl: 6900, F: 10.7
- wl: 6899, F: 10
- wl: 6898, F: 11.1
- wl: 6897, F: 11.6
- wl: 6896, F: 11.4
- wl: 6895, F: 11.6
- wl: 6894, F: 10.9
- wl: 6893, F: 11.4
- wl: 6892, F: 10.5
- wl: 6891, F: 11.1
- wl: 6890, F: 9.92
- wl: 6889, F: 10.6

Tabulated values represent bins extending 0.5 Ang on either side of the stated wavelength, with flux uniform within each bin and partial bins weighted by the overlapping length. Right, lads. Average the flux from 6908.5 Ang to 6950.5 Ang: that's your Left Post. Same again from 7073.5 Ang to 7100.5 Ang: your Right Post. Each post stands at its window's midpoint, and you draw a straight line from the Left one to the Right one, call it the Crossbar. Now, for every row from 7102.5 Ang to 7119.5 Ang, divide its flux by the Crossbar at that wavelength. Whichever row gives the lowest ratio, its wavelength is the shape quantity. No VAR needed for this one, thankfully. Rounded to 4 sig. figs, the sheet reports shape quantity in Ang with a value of 7104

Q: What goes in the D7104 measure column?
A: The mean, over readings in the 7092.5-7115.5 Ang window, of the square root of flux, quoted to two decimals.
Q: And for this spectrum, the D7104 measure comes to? 3.56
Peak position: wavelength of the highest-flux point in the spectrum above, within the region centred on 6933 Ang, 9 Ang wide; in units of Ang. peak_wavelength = 6931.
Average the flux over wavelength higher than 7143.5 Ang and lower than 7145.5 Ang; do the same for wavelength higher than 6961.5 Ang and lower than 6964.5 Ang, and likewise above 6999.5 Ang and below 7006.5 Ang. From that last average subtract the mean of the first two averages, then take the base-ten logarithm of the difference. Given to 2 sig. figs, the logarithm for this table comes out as -0.12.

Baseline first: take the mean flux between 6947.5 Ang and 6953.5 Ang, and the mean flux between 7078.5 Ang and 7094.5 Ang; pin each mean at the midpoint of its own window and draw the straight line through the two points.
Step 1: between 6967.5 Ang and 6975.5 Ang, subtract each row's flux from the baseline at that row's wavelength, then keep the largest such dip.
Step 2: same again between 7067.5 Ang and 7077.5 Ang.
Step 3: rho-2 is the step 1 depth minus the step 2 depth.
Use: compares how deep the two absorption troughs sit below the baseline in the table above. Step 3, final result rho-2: 1.1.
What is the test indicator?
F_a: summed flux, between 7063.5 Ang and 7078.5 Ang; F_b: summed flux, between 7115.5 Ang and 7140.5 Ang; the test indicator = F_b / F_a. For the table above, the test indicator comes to 1.5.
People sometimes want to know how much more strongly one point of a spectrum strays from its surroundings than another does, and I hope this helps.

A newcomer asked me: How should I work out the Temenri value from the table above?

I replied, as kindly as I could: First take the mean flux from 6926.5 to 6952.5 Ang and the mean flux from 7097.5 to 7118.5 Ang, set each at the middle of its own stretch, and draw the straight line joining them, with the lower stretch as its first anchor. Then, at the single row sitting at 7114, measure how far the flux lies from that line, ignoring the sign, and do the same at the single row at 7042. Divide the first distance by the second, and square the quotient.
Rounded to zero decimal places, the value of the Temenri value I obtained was 0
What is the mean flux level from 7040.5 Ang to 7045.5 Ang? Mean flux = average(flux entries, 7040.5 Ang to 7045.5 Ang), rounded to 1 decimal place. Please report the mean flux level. 15.6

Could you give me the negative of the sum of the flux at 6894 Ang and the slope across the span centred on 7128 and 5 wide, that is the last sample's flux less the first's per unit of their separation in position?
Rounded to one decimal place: -10.9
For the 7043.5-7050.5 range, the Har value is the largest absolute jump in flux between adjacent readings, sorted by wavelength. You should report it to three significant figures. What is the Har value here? 1.00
